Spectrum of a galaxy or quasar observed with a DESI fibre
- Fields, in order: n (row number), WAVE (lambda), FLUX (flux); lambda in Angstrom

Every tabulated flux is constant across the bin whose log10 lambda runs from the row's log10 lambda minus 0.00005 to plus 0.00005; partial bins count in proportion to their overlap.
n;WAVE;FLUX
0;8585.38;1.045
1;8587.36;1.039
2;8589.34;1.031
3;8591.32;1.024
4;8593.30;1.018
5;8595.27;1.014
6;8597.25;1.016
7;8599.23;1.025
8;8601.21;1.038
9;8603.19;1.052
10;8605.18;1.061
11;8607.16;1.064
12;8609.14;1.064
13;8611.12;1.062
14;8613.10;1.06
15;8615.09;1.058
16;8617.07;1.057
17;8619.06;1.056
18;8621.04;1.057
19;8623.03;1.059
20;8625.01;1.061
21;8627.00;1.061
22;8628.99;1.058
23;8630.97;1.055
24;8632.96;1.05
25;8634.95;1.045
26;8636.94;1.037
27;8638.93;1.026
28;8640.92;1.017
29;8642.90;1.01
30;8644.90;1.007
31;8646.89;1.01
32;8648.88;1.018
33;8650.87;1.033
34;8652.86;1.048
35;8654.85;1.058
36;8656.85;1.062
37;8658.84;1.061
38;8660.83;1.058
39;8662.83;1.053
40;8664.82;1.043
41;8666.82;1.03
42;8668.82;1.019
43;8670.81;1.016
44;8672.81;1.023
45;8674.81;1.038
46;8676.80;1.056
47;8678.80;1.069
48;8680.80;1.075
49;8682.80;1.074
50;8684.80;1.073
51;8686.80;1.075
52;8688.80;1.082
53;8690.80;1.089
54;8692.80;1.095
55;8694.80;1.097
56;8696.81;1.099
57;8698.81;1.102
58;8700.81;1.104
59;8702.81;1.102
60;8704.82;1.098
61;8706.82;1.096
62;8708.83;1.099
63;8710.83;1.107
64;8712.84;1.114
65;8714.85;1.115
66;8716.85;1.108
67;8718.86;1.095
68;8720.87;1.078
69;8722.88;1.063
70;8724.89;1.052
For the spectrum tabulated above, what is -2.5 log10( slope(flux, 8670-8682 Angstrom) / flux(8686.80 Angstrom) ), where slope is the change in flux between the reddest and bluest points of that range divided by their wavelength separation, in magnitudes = 5.65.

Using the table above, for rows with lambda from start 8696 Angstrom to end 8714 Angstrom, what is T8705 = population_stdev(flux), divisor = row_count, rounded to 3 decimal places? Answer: 0.005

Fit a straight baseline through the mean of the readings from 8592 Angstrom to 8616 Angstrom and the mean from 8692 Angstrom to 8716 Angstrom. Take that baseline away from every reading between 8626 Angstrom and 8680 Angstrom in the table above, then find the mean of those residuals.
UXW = -0.033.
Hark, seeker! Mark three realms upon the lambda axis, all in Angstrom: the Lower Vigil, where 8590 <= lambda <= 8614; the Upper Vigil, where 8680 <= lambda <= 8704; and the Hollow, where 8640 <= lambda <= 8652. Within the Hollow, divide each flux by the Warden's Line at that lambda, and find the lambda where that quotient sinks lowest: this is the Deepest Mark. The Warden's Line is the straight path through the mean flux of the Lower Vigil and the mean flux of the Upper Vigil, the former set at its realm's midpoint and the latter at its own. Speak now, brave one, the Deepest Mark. 8644.90 Angstrom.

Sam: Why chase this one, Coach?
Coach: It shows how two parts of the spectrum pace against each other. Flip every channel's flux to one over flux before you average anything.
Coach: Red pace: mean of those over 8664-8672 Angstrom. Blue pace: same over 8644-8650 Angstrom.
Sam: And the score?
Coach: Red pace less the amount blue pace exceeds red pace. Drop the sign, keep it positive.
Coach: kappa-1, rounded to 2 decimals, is 0.96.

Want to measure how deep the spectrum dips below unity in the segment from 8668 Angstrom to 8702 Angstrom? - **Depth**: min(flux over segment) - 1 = 0.0160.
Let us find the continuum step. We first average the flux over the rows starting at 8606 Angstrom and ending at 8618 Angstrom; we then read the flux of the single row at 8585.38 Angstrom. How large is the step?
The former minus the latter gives 0.016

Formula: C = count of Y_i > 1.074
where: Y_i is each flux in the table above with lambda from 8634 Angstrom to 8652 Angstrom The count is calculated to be 0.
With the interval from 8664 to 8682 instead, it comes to 1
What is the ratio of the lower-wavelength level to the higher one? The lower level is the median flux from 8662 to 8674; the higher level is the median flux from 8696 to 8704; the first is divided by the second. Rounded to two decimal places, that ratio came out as 0.93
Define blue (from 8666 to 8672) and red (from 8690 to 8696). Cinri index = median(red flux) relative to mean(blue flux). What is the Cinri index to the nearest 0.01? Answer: 1.07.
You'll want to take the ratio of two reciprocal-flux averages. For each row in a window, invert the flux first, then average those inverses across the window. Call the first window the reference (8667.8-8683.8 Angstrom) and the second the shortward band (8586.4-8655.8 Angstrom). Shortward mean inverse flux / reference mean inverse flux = 1.00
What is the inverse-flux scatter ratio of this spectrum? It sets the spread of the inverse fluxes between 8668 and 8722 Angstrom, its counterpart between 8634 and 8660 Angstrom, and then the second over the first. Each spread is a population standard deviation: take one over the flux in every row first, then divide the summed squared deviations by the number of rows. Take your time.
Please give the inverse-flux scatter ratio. 0.7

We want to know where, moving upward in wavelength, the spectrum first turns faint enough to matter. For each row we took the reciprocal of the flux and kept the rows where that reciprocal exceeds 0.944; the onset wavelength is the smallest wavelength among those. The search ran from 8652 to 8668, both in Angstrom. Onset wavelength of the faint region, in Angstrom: 8652.86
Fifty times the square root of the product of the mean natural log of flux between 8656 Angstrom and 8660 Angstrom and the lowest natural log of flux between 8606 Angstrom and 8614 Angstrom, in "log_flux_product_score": 2.95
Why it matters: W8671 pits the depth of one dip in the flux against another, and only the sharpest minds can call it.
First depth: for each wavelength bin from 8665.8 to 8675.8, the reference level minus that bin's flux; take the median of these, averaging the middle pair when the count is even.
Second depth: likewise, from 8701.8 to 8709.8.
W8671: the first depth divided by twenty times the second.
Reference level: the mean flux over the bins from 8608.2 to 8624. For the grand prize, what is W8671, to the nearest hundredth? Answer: -0.05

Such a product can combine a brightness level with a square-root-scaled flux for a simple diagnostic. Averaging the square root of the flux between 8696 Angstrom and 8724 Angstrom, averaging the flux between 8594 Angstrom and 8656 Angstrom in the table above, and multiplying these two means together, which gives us 1.093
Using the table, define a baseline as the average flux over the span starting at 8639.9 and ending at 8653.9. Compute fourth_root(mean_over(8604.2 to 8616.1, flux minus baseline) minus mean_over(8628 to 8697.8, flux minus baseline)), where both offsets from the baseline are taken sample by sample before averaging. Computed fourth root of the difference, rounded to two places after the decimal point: 0.33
